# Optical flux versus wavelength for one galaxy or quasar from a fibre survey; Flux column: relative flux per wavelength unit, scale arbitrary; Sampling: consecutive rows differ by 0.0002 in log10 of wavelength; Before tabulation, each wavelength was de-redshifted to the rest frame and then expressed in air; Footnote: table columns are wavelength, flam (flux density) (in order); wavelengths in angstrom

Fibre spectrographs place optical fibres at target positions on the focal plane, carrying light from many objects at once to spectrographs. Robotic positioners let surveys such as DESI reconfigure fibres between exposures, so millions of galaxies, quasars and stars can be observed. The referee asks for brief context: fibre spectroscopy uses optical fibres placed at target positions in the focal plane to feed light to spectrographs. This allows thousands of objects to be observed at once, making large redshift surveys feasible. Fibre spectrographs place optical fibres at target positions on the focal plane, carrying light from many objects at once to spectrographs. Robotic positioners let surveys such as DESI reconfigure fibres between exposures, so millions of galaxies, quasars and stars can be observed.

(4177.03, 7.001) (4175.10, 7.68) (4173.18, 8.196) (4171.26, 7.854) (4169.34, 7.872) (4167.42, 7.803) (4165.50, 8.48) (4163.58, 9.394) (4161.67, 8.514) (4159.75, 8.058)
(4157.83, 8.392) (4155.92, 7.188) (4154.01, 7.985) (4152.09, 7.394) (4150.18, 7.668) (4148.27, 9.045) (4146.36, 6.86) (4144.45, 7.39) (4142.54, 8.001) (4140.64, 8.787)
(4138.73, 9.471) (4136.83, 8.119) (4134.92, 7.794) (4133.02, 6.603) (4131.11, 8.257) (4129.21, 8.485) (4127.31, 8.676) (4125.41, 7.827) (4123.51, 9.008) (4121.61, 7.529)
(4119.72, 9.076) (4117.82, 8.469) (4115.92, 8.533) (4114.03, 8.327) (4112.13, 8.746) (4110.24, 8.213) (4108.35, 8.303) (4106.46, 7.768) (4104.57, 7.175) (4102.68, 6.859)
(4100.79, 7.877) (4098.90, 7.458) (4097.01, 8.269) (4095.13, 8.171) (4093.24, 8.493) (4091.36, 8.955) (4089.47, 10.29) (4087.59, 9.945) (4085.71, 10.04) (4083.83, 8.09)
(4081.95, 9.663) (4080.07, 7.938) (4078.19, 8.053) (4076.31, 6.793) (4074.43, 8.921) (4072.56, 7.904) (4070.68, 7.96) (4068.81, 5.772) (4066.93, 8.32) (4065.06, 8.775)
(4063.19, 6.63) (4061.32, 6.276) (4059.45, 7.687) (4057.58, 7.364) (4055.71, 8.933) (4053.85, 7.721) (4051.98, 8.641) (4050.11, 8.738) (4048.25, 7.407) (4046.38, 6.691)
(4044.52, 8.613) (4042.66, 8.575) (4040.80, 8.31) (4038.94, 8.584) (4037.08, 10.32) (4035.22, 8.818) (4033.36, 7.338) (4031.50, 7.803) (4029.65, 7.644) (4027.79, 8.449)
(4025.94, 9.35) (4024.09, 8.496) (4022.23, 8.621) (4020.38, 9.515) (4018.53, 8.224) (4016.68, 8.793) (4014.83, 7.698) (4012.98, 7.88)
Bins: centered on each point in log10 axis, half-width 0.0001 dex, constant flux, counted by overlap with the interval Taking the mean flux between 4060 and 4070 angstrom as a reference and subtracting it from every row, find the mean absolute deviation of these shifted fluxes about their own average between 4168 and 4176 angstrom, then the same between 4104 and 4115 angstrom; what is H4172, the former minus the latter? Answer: -0.26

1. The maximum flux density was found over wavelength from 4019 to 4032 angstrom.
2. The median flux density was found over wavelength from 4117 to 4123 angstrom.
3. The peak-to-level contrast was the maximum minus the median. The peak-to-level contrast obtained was 1.0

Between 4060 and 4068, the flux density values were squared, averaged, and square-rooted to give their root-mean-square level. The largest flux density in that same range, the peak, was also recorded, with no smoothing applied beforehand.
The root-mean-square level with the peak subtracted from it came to -1.2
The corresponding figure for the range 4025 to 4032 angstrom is -1.0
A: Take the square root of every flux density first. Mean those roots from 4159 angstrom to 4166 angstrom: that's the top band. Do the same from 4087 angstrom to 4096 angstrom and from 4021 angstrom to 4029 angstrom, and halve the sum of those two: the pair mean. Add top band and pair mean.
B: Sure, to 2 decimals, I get 5.92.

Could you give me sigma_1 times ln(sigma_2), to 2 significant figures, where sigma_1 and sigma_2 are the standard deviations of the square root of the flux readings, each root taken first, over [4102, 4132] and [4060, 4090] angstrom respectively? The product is -0.16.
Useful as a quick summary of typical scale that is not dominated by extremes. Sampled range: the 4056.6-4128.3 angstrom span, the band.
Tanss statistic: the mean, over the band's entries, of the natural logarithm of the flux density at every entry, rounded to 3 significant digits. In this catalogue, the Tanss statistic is 2.09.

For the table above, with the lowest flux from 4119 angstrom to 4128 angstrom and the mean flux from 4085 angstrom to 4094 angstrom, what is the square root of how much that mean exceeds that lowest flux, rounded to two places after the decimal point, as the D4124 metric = 1.42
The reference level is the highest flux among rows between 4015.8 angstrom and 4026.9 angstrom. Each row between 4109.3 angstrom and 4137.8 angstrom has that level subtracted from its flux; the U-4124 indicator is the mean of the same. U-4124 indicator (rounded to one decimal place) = -1.3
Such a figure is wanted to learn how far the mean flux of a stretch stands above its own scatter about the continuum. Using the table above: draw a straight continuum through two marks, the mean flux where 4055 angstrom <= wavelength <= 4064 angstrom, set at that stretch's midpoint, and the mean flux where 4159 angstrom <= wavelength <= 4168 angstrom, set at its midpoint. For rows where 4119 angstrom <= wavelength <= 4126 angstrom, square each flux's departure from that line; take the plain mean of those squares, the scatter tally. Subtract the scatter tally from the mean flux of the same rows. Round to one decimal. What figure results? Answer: 7.8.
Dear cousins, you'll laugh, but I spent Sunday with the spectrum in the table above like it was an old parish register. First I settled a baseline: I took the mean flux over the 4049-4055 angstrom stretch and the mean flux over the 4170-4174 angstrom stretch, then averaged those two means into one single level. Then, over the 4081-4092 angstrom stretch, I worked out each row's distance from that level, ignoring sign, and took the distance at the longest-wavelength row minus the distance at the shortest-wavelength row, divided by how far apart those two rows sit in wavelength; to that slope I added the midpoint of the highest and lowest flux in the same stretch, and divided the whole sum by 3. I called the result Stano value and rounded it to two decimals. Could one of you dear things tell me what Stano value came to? 3.04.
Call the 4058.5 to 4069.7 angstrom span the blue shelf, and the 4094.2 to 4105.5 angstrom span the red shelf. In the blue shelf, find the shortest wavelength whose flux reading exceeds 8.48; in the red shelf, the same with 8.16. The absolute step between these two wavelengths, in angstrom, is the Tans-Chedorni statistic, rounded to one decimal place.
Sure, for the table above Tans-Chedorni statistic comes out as 30.1 angstrom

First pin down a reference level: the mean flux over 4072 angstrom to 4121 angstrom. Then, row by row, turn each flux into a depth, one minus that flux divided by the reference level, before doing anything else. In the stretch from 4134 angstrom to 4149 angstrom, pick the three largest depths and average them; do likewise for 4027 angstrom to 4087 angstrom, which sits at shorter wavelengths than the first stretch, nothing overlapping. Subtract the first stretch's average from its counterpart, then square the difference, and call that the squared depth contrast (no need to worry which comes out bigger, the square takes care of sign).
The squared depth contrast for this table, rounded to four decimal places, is 0.0179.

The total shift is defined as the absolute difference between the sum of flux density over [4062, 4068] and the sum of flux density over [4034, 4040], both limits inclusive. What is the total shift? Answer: 4.0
